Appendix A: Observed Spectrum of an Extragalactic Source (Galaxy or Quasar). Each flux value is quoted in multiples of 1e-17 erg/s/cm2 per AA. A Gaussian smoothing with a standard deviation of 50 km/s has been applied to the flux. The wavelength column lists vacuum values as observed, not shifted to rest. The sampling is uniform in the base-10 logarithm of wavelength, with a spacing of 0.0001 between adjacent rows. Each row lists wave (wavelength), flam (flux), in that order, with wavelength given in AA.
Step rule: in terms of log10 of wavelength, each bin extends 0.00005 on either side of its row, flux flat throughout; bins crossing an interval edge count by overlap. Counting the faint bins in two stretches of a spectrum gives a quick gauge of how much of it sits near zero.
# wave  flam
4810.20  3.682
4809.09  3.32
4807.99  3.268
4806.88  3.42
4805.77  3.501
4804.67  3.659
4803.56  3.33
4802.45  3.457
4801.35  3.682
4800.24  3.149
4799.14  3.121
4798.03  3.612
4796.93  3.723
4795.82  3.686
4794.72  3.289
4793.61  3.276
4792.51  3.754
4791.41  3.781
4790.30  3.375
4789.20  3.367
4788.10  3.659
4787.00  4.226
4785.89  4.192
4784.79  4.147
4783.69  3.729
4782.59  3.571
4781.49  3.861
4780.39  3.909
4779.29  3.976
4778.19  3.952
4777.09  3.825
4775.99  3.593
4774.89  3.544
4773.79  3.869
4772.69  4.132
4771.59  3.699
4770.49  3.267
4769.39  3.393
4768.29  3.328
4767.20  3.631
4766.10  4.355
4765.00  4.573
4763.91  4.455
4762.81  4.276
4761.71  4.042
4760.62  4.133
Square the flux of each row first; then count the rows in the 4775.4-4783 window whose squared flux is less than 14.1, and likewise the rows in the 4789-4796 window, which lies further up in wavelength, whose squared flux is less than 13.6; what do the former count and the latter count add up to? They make 7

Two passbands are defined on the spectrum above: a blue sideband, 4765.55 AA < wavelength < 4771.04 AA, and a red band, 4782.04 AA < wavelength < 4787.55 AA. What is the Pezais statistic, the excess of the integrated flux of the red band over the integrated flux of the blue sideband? 2.2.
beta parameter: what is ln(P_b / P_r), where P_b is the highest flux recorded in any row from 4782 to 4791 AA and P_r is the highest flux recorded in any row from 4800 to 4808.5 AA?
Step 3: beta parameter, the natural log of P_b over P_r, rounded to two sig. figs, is 0.14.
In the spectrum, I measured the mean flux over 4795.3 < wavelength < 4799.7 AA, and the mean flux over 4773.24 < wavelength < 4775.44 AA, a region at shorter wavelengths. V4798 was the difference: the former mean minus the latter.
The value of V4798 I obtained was -0.17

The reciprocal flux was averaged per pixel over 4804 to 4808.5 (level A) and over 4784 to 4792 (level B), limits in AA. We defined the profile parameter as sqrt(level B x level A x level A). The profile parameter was 0.149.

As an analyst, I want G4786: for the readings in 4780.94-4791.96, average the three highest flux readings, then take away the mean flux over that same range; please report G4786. 0.40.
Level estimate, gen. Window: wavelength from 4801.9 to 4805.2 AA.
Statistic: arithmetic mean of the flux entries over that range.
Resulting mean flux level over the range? 3.48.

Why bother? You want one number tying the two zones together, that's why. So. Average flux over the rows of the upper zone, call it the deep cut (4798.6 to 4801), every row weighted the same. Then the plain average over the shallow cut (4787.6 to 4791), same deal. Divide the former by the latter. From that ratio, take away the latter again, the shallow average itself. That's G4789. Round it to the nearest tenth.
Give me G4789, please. -2.6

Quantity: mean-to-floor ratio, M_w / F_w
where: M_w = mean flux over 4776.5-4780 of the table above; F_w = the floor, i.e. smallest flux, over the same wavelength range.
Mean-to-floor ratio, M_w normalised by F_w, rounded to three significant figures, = 1.02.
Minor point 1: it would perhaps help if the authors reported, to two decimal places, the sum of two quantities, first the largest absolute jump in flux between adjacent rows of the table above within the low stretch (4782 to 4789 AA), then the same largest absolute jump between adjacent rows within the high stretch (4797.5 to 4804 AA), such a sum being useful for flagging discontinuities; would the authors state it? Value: 1.10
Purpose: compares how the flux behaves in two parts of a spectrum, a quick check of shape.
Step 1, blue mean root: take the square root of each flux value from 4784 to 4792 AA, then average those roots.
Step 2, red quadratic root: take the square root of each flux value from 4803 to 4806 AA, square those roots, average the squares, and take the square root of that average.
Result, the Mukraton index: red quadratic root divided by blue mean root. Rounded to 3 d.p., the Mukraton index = 0.958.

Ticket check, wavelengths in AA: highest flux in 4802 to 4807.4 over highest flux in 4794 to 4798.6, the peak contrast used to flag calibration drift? 0.98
